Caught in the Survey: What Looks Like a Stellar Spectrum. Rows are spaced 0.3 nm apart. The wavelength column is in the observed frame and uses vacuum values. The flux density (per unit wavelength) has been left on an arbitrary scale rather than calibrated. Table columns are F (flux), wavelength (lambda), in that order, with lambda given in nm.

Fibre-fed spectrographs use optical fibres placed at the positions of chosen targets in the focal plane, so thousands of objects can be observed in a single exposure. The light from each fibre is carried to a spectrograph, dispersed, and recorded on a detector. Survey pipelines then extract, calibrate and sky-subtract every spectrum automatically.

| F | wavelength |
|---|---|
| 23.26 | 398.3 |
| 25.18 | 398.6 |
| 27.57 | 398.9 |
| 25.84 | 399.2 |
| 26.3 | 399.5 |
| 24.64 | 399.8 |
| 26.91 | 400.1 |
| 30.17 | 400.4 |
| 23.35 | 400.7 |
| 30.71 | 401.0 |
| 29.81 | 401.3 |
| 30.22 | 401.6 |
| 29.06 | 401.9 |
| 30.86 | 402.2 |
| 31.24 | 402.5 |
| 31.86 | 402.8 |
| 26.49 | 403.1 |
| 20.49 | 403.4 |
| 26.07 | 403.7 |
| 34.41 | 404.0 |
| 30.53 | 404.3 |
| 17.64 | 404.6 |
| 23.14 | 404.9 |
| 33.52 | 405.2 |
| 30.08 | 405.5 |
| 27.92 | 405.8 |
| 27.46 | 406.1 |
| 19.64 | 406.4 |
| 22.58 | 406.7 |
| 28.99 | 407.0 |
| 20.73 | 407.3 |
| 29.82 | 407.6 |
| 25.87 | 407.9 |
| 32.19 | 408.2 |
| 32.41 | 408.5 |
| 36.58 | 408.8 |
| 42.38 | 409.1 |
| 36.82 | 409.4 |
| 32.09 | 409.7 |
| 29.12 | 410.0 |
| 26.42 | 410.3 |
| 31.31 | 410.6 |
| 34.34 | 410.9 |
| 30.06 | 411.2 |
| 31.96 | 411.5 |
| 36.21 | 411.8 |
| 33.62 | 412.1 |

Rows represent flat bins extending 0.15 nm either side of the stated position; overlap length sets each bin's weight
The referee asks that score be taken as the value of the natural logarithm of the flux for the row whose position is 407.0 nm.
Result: 3.37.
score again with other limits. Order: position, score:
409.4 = 3.61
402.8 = 3.46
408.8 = 3.60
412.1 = 3.52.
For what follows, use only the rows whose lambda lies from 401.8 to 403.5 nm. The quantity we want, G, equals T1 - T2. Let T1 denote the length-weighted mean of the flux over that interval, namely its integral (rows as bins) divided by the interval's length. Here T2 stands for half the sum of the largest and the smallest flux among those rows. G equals 2.4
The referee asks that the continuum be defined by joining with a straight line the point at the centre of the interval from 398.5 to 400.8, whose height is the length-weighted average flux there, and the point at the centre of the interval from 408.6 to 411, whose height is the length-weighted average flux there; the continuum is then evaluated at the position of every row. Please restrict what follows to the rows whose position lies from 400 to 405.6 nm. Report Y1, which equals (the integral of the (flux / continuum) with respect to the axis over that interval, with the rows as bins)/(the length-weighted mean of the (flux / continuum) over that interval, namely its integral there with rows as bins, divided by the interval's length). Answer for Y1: 5.60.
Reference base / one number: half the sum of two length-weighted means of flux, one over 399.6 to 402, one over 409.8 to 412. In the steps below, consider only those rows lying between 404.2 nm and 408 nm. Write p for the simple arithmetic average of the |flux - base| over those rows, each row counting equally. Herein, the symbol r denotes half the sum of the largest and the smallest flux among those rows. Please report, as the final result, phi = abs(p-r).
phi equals 21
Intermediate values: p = 4.51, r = 25.6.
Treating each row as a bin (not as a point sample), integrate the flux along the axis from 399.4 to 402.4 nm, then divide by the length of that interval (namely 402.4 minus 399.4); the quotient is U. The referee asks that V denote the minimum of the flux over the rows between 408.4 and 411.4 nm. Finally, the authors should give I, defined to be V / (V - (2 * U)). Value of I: -0.88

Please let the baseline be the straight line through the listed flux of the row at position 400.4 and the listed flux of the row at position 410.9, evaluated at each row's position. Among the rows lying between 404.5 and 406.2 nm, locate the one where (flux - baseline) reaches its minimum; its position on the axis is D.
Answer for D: 404.6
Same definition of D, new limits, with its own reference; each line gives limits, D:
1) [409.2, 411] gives 410.3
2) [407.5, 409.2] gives 407.9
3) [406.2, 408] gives 406.4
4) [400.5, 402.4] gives 400.7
